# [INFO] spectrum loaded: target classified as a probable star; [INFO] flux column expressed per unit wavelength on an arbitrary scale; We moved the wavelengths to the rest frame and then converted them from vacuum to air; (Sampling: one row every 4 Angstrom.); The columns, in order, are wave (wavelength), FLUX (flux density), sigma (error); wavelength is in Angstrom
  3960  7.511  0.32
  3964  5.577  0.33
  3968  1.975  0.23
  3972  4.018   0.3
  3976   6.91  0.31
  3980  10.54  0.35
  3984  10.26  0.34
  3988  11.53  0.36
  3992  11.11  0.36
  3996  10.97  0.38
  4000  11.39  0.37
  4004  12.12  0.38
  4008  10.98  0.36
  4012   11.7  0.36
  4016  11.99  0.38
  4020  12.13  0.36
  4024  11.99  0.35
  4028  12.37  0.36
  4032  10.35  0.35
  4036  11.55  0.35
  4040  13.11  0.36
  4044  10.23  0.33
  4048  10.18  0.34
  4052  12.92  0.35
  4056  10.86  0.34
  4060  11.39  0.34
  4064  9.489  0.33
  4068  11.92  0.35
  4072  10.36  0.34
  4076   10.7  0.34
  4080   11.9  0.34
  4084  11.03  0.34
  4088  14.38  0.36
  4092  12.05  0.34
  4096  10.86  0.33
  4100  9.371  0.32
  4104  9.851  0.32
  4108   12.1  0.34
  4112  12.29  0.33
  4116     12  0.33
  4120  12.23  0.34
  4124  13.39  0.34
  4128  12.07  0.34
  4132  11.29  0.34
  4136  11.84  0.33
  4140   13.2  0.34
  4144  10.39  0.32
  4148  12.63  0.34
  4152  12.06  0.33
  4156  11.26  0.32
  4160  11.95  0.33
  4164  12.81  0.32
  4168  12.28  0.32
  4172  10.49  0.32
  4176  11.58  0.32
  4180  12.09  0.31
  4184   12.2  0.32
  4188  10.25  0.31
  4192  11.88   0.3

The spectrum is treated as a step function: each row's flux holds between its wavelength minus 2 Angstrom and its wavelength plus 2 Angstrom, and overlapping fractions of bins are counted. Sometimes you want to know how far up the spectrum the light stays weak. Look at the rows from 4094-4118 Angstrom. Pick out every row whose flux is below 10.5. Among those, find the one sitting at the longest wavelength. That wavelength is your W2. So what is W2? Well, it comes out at 4104 Angstrom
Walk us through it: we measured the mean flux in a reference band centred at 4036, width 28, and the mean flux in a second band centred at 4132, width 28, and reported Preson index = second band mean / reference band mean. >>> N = 1.06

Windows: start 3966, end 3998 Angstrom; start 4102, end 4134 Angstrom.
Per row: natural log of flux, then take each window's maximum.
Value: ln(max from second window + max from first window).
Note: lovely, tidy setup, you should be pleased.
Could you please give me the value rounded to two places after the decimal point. 1.62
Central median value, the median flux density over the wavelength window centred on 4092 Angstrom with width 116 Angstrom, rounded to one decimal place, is 11.8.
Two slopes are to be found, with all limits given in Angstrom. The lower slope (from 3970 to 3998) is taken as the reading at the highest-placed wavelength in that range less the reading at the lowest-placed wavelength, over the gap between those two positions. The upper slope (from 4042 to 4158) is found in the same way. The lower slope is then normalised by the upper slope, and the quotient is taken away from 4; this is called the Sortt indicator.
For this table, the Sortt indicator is -27.5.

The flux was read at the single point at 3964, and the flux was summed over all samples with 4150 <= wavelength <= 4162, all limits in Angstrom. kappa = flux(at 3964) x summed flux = 197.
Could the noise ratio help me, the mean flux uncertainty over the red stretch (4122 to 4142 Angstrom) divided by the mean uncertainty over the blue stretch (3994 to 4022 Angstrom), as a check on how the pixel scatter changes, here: 0.914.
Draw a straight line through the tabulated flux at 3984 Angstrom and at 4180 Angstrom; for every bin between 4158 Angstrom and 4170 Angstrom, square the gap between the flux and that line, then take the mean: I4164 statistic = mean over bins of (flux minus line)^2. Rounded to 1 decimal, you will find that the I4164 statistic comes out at 0.3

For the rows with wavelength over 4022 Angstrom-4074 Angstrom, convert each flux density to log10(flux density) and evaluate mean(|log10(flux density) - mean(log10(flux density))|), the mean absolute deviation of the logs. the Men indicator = 0.037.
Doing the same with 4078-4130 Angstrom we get 0.036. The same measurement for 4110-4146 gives 0.023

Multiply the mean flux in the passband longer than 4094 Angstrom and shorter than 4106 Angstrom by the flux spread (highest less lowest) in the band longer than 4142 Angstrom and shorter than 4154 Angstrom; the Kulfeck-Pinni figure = 22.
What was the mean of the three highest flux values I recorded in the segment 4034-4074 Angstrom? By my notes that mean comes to 12.65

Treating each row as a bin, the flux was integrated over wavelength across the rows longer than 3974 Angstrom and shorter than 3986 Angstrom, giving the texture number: 110.8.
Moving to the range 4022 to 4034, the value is 138.8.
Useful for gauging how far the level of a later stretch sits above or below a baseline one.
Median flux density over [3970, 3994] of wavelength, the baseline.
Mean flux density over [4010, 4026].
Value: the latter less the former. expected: 1.6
